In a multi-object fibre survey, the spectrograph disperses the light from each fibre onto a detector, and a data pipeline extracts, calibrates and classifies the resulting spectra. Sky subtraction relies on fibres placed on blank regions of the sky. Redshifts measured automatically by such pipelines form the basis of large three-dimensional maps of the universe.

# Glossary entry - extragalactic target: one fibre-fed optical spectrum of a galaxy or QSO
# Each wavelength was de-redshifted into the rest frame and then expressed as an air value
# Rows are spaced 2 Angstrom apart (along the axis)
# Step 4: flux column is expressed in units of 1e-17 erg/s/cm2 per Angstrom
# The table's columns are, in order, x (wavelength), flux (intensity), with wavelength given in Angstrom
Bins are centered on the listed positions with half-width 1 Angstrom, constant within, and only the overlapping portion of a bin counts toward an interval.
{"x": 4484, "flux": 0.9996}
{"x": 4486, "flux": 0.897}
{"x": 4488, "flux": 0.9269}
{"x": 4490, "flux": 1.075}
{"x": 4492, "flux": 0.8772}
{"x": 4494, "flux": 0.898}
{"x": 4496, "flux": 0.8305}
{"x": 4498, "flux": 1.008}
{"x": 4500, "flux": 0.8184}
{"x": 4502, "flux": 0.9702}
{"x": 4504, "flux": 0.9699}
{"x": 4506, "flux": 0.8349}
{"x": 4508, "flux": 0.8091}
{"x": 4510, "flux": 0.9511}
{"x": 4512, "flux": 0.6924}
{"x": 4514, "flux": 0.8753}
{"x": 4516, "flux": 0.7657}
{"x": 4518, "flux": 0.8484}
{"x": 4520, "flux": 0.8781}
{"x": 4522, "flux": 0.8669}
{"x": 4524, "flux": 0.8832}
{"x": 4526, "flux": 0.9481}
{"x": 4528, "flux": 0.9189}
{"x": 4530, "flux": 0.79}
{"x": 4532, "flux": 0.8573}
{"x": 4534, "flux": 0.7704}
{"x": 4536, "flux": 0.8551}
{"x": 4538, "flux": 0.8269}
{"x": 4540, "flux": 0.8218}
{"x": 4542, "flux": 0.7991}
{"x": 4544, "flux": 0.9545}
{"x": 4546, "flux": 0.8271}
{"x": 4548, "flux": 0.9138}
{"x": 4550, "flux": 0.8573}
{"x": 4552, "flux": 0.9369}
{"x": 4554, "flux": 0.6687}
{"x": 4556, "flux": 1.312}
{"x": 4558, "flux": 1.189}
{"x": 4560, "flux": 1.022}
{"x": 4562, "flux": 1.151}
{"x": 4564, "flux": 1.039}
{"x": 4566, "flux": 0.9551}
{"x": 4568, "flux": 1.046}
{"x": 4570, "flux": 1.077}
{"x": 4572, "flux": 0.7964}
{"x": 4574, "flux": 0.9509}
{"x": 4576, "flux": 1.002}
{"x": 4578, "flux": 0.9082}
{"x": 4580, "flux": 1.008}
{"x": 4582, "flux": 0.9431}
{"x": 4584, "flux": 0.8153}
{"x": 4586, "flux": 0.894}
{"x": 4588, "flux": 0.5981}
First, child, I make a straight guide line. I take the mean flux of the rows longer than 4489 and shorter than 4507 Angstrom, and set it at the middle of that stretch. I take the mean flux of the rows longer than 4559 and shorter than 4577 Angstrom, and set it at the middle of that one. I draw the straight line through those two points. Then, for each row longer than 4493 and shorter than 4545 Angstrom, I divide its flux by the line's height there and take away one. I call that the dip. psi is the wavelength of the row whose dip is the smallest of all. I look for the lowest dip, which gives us 4512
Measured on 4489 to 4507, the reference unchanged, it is 4500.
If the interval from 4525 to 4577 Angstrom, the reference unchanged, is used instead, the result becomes 4554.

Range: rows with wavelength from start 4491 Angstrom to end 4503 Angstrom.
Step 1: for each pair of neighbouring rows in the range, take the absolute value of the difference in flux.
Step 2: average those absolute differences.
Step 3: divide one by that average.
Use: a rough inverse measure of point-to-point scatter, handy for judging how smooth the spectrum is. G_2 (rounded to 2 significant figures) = 8.2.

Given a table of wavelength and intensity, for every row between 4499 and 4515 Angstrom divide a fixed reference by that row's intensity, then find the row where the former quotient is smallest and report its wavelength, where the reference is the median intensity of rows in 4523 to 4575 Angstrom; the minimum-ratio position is 4502 Angstrom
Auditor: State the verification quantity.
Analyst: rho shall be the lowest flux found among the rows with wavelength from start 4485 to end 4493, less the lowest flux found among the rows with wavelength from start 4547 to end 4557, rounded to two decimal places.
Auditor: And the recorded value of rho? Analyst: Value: 0.21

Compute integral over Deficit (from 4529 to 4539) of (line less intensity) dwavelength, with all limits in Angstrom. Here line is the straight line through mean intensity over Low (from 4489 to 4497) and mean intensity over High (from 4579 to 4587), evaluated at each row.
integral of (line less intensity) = 1.0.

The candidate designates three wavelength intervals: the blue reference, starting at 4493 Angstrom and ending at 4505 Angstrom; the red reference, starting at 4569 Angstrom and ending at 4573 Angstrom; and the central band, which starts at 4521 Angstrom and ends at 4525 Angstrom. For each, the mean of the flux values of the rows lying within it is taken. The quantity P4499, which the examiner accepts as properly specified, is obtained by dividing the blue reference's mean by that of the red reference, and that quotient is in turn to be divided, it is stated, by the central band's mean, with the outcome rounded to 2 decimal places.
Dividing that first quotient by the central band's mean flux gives 1.12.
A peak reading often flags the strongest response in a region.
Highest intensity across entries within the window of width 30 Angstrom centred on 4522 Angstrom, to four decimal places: 0.9511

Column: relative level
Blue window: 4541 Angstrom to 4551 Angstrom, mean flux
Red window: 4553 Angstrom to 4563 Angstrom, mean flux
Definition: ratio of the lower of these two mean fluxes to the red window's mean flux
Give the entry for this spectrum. 0.81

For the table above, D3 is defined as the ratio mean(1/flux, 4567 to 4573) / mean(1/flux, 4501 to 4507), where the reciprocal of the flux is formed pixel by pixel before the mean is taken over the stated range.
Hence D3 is 0.96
